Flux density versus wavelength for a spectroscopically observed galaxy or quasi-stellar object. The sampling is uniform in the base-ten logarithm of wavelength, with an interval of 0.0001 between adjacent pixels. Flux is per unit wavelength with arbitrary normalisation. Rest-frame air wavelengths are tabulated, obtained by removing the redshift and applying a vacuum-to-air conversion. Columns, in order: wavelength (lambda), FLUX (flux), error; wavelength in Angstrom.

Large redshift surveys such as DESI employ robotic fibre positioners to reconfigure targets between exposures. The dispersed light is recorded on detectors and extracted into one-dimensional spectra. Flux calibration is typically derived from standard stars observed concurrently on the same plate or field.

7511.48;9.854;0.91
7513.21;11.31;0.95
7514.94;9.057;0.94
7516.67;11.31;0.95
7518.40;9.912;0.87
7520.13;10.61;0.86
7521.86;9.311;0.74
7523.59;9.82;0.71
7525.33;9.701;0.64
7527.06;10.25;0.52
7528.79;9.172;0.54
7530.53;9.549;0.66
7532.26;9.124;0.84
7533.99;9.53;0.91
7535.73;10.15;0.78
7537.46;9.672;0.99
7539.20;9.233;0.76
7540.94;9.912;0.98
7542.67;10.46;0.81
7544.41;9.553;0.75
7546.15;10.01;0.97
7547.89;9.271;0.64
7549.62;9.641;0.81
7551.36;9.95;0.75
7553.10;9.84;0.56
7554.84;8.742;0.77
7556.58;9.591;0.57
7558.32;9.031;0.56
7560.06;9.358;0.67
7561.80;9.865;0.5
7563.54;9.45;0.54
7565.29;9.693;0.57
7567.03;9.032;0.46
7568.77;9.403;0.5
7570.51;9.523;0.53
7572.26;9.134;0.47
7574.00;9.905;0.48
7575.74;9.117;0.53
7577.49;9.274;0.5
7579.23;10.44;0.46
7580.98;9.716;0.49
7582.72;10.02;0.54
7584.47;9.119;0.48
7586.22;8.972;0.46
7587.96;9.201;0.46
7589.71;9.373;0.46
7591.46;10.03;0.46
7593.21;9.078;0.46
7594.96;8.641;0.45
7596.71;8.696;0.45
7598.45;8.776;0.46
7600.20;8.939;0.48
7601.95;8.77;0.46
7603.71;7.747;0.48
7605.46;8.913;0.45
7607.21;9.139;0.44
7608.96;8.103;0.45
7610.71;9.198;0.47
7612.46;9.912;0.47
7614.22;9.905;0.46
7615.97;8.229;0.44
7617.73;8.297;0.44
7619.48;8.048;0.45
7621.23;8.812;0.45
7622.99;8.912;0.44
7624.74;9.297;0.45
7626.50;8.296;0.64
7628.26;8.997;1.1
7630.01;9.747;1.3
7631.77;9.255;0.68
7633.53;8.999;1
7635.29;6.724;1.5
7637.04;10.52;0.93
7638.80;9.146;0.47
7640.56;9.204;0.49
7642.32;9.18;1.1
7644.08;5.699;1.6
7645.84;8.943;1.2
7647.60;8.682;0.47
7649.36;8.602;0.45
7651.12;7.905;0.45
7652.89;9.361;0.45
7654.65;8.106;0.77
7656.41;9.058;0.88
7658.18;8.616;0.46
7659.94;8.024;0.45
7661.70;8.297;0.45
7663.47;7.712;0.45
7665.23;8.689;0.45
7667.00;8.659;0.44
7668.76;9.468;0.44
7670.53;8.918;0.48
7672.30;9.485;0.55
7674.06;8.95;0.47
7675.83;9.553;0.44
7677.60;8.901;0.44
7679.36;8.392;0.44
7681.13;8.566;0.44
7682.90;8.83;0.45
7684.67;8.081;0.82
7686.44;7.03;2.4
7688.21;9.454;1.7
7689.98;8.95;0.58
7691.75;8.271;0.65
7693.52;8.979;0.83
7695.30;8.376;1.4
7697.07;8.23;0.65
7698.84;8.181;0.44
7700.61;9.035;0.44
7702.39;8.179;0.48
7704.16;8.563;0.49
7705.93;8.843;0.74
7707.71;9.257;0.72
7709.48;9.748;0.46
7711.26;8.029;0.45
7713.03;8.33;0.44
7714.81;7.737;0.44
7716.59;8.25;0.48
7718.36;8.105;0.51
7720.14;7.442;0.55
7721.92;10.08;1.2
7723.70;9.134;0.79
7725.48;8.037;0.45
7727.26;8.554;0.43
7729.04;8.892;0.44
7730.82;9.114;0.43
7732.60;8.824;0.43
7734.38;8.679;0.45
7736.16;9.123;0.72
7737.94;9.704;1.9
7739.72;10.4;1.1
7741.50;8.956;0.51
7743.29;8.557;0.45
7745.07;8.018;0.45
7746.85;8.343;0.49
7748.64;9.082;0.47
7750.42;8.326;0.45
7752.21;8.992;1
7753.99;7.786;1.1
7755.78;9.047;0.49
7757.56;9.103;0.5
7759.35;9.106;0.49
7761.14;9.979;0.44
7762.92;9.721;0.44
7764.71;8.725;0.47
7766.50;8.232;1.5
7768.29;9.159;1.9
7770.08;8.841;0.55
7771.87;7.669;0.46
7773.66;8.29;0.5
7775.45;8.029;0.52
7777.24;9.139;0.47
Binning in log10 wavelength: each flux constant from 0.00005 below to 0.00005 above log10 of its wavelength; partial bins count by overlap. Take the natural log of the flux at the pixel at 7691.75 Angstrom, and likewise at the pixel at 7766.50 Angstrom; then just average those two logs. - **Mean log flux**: 2.11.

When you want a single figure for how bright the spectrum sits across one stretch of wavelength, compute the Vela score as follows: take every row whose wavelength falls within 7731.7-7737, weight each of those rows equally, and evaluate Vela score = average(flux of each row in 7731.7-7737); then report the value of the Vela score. 8.9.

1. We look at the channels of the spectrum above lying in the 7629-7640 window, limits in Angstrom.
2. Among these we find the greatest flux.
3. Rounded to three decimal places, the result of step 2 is 10.520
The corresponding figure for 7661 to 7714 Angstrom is 9.748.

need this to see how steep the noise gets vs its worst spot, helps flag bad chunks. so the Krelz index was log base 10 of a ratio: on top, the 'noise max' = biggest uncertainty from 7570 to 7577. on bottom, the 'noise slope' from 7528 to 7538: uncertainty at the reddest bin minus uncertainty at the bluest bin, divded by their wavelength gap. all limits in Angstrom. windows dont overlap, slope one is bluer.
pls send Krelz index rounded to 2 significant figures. 1.0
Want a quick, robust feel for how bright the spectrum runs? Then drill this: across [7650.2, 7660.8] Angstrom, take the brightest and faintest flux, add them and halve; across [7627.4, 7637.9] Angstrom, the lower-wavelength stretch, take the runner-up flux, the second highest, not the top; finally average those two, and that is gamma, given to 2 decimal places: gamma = 9.19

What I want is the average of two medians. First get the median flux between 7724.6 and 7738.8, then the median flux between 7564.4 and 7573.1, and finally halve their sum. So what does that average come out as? 9.13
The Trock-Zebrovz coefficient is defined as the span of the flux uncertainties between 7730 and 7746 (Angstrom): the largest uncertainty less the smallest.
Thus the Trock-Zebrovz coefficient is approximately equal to 1.5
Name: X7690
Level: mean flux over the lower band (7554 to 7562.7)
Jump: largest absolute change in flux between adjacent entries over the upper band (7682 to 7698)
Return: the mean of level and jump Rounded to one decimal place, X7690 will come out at 5.9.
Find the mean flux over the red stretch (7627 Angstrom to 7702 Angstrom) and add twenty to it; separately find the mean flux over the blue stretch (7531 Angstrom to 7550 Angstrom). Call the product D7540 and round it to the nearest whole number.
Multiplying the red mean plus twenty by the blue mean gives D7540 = 278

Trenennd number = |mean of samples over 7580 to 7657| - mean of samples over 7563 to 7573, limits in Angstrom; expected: -0.50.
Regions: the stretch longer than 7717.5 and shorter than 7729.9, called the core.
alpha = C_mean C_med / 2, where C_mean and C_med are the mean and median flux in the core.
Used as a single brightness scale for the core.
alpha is 36.8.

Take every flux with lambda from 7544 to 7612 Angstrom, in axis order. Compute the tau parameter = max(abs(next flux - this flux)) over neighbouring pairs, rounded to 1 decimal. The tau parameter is 1.2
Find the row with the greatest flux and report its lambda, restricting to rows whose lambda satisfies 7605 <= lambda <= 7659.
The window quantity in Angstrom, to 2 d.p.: 7637.04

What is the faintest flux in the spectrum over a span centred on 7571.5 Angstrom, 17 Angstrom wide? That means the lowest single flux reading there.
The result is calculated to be 9.032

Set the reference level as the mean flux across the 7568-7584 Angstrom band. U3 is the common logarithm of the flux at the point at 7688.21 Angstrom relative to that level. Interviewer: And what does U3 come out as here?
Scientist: -0.01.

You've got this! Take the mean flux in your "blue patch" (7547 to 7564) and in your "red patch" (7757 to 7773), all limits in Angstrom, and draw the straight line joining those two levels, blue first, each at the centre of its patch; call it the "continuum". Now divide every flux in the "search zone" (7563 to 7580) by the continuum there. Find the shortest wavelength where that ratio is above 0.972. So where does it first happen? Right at 7563.54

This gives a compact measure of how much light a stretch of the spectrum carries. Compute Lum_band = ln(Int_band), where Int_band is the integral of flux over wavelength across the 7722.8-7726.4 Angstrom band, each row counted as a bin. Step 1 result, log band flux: 3.4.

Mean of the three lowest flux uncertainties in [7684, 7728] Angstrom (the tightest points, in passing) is 0.437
